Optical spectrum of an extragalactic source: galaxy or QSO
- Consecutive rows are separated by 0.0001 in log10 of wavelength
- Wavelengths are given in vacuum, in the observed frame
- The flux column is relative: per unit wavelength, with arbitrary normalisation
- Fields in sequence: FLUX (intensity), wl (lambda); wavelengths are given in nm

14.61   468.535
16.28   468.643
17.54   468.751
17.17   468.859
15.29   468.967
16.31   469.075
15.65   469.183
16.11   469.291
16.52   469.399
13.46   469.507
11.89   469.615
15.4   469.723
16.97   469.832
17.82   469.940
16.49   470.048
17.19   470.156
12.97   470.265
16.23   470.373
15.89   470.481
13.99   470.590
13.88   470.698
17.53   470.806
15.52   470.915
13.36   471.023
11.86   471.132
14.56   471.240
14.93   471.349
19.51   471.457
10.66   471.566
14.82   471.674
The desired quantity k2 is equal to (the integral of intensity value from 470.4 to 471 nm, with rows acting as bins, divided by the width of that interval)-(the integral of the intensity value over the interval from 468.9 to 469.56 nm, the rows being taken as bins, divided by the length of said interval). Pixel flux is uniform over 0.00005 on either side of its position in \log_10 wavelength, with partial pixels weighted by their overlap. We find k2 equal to -0.3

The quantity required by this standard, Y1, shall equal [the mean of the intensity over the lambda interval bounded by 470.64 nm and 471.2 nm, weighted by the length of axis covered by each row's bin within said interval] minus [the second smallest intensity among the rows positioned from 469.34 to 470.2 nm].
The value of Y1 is 1.0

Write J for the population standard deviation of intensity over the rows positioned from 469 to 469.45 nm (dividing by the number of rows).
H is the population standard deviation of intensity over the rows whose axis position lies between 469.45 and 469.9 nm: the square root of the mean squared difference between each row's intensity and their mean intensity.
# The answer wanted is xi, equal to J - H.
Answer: -1.6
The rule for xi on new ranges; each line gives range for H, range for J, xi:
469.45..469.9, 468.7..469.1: -1.1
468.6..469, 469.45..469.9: 1.1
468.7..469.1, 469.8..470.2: -0.4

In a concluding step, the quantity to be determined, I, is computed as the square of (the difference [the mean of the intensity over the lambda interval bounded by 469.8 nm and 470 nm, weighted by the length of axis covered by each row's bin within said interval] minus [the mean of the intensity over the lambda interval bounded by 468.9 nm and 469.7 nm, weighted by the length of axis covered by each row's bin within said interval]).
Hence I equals 6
